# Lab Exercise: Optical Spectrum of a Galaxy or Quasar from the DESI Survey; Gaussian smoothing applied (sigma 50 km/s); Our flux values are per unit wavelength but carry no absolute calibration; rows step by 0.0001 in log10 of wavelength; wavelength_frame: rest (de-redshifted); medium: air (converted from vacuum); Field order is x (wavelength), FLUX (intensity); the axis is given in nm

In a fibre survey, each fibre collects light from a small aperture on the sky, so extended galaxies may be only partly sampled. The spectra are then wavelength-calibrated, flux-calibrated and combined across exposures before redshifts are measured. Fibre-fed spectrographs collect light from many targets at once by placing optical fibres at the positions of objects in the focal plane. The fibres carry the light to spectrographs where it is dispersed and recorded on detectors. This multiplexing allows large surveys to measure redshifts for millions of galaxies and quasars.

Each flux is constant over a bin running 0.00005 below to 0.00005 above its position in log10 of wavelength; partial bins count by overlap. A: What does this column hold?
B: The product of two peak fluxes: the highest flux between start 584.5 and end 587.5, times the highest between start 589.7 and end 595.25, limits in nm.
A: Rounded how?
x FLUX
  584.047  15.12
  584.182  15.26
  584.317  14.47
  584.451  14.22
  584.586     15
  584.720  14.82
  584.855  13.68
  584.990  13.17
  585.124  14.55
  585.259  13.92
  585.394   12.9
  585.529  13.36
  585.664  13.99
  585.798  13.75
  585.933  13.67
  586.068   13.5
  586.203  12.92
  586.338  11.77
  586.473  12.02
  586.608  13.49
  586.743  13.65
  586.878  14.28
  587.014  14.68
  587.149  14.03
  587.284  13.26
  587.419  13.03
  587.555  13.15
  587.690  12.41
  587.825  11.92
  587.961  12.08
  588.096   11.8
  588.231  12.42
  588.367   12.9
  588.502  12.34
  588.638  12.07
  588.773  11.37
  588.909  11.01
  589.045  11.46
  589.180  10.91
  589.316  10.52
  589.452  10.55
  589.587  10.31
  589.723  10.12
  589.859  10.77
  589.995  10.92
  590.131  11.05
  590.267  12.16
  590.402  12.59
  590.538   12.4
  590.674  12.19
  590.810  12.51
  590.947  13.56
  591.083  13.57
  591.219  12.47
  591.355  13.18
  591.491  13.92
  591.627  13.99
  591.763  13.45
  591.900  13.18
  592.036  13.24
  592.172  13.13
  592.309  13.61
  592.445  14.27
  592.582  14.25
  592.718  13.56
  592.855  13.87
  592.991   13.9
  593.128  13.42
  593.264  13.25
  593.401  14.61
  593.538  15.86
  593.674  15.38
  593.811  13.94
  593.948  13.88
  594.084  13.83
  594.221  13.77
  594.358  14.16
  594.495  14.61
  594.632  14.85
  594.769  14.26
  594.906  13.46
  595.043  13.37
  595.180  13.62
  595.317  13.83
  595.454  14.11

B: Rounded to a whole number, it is 238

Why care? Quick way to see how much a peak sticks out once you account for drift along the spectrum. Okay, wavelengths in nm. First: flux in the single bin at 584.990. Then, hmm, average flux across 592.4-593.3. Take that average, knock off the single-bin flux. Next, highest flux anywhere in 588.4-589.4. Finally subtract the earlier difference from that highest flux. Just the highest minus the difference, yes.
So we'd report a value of 11.7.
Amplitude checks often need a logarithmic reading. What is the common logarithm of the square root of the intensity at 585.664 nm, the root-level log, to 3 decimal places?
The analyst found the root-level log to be 0.573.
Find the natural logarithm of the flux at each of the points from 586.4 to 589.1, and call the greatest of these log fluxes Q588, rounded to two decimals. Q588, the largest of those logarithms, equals 2.69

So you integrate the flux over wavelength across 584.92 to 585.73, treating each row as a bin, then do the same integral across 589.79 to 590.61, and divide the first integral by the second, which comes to 1.16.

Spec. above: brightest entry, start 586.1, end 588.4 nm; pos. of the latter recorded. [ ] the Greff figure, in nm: 587.014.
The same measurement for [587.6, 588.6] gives 588.367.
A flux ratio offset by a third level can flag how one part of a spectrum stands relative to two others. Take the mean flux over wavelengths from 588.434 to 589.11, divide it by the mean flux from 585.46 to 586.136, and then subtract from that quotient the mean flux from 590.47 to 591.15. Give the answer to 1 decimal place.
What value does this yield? -12.0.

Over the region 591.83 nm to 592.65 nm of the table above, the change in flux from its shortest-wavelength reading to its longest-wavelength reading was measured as 1.1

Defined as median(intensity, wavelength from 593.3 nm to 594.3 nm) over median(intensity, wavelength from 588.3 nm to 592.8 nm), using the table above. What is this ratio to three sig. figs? 1.12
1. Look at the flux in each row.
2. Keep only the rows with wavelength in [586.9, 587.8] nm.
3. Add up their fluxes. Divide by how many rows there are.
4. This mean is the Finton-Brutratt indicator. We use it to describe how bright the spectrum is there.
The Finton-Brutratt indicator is 13.4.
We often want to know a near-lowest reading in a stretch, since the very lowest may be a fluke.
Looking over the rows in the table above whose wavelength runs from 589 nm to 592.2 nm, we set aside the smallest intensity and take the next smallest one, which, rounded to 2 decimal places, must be 10.31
